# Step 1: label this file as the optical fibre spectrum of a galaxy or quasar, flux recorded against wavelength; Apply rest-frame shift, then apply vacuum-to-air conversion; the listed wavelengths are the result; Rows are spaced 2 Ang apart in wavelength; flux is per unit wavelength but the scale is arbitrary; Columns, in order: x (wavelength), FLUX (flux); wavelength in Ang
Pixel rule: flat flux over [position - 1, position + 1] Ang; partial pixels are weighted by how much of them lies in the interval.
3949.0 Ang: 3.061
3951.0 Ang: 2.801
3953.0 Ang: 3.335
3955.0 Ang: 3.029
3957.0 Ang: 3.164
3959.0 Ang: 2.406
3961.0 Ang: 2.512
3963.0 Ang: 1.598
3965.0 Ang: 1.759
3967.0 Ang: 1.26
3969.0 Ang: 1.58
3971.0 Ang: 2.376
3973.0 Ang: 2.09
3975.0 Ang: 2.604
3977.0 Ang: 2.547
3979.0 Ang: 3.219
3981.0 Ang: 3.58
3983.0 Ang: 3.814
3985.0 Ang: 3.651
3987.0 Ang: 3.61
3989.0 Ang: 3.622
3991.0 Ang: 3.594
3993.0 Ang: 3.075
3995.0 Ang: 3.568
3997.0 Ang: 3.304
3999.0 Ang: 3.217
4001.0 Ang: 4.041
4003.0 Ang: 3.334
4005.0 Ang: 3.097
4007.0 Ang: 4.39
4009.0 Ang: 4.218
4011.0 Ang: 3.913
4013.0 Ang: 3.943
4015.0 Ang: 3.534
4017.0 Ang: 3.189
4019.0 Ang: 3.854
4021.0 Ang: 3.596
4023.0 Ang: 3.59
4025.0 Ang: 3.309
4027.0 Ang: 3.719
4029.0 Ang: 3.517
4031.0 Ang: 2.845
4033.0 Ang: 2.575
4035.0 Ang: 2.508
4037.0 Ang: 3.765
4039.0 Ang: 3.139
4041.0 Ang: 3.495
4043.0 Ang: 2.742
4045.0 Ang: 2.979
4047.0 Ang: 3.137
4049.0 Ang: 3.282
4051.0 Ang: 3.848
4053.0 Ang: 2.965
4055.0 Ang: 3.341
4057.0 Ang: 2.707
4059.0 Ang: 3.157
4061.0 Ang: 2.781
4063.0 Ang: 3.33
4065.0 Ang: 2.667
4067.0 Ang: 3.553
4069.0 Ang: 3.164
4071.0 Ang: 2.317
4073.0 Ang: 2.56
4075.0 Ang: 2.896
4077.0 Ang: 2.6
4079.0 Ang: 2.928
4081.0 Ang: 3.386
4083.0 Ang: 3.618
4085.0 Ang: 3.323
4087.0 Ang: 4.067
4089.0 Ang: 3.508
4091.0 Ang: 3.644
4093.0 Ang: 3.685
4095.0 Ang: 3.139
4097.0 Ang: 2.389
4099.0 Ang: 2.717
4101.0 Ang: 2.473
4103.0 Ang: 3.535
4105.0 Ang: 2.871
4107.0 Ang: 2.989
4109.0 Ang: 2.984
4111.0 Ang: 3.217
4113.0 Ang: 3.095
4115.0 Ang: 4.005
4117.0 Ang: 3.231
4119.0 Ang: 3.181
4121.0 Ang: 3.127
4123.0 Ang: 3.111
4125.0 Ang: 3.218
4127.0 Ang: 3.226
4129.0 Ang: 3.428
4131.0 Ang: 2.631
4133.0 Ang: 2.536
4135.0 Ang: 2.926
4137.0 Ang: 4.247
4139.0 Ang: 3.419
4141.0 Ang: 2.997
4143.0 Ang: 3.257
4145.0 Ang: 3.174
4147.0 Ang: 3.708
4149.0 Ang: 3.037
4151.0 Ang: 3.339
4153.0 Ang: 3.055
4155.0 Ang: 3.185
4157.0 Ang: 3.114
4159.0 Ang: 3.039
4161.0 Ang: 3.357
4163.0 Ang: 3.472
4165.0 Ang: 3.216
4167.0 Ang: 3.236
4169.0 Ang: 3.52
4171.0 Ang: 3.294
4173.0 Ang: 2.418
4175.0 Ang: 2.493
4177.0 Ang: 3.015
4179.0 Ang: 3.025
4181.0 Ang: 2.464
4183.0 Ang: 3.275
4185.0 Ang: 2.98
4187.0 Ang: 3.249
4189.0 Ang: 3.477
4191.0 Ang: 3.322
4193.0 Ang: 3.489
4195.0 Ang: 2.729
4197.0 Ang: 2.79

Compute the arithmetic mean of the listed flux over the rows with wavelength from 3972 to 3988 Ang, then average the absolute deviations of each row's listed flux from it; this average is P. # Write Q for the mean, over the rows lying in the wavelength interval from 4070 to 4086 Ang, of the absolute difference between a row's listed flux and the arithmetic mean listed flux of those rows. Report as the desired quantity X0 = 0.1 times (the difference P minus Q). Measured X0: 0.018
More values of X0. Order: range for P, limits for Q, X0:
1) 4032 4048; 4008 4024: 0.009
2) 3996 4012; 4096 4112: 0.017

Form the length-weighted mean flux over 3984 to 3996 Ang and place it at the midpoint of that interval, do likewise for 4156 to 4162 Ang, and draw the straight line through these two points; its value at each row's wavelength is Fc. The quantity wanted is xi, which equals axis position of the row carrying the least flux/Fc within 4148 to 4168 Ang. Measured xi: 4149.0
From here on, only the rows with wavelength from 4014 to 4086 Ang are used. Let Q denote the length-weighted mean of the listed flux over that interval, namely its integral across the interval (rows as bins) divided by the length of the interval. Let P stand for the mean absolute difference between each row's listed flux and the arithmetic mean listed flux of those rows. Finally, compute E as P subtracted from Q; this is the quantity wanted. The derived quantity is 2.81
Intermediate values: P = 0.35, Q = 3.16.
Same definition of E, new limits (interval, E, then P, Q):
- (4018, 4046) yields 2.86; 0.40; 3.26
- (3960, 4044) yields 2.58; 0.59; 3.16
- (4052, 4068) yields 2.78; 0.28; 3.06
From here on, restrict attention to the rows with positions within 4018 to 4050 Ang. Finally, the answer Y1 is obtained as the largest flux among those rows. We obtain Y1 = 3.854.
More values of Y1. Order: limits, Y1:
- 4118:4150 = 4.247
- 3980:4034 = 4.39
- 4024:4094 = 4.067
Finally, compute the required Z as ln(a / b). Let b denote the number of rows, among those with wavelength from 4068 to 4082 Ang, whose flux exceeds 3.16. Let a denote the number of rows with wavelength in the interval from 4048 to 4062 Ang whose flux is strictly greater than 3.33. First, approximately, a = 2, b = 2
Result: 0.00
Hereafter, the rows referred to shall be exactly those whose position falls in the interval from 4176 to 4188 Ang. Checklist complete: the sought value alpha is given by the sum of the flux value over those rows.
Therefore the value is 18.0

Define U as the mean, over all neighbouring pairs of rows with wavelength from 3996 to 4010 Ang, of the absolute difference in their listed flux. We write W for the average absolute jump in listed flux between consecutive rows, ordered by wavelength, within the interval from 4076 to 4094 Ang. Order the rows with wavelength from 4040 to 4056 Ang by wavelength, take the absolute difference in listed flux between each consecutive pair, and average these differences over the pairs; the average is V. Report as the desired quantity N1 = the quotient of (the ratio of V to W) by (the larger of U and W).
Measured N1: 2.3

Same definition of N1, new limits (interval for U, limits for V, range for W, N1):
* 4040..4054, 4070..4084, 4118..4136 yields 3.3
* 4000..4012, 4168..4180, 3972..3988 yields 2.2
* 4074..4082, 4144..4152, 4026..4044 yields 1.8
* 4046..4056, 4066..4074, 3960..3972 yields 1.7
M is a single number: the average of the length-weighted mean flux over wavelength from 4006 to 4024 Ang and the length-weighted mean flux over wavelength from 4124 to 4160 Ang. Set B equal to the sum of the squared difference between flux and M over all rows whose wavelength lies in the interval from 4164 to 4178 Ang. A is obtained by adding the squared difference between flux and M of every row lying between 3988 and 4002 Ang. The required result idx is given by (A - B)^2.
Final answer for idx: 4.0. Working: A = 0.6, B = 2.6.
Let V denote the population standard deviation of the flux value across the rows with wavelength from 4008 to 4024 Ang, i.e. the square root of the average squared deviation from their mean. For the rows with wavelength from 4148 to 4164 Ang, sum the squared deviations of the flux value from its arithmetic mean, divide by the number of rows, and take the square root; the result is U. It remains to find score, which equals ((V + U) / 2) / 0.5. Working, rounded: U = 0.16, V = 0.30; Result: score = 0.45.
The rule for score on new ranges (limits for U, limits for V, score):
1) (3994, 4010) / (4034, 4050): 0.84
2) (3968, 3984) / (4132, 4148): 1.20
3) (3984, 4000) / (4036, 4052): 0.57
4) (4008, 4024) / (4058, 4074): 0.69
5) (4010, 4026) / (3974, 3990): 0.72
